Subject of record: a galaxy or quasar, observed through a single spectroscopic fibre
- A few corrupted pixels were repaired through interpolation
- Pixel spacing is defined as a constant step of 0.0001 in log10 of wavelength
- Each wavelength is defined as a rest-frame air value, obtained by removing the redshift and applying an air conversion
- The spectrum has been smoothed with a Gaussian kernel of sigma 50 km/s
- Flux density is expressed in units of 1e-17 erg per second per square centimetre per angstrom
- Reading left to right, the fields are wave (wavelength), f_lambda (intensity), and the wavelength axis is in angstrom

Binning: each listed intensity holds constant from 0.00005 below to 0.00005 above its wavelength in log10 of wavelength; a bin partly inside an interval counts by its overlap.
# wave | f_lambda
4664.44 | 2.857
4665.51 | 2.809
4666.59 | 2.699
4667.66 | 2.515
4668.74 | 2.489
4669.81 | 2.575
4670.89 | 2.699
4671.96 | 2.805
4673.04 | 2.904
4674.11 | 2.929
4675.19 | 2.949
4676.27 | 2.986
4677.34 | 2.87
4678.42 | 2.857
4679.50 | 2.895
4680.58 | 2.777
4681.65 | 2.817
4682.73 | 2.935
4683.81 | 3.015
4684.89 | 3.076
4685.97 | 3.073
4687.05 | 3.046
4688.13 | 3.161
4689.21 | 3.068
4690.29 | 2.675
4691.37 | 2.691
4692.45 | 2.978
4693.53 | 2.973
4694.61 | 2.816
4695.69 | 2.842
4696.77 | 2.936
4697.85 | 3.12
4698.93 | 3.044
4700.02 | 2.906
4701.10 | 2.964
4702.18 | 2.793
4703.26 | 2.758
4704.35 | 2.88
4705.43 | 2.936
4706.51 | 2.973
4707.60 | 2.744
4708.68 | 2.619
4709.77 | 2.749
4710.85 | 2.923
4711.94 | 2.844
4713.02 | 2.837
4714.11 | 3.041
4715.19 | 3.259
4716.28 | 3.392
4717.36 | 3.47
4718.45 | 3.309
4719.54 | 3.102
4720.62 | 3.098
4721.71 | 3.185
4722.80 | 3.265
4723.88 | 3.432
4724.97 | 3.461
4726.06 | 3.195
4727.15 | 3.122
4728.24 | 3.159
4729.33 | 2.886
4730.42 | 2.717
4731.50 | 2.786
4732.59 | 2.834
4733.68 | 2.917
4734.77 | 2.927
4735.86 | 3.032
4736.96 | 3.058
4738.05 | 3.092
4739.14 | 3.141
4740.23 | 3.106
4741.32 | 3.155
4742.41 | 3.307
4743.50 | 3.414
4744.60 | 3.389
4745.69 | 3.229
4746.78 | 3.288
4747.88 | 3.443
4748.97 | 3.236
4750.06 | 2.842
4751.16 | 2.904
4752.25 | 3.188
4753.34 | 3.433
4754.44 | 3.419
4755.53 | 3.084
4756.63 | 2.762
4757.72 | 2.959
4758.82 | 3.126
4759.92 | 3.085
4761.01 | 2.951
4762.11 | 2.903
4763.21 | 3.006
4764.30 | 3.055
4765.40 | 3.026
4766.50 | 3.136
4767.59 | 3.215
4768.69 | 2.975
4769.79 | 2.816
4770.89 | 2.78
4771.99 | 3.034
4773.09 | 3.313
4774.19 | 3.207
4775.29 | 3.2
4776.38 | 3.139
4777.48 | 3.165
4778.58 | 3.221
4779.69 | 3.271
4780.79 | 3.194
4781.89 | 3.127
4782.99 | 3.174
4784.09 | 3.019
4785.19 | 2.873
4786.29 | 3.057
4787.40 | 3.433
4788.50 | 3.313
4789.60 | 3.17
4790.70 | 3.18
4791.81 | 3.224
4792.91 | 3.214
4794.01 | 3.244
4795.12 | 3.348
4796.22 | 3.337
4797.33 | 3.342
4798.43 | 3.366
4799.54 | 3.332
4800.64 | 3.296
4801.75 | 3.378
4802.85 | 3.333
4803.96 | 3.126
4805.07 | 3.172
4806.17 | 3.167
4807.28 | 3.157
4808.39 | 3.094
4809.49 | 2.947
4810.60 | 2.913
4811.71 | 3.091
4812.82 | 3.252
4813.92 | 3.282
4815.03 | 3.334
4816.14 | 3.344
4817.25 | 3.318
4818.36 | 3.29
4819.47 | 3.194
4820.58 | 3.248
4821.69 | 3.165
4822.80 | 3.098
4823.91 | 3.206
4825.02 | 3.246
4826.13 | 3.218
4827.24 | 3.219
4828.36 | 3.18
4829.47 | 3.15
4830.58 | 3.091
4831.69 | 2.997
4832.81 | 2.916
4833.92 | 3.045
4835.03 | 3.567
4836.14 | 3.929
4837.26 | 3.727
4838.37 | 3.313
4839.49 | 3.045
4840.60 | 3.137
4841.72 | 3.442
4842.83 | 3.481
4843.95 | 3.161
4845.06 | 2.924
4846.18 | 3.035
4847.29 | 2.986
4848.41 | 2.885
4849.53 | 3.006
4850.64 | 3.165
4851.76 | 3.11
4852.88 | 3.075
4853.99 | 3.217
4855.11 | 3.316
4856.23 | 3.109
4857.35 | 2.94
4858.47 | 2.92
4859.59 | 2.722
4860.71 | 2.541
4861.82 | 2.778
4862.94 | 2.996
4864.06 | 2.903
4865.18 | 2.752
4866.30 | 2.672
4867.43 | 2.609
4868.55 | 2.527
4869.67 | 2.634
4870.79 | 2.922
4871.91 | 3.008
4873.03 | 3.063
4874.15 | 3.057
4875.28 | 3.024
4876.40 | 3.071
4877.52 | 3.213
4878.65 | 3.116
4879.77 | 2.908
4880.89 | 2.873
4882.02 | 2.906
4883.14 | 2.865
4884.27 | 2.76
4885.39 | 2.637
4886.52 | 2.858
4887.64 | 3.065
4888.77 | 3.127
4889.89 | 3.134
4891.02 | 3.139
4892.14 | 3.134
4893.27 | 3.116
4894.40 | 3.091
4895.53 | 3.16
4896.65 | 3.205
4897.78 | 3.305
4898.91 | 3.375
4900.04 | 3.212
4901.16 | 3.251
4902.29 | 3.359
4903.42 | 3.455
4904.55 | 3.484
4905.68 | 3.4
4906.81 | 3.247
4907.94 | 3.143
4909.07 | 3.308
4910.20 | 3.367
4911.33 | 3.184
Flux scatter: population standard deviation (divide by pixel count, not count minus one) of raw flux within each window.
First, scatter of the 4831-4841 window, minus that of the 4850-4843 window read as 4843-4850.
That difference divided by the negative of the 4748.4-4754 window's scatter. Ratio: -1.2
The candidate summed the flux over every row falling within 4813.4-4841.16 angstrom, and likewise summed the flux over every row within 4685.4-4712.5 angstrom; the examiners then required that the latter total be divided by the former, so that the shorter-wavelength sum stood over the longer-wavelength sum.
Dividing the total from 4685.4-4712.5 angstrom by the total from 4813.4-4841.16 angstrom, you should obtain 0.89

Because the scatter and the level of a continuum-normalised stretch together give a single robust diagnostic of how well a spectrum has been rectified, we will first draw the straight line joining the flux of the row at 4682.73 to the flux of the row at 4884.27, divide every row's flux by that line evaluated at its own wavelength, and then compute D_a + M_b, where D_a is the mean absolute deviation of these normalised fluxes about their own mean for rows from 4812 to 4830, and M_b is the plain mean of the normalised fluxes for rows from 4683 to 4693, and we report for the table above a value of 1.03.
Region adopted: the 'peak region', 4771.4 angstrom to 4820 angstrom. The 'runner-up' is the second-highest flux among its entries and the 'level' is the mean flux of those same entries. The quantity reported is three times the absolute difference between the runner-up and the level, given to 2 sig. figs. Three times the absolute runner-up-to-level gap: 0.51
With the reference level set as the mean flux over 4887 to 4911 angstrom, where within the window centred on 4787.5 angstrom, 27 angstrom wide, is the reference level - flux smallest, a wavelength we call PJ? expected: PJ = 4787.40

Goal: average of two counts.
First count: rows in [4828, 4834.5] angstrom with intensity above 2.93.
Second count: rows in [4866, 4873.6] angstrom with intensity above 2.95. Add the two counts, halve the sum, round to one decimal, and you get 3.5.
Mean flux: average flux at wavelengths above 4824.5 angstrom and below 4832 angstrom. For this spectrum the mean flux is 3.16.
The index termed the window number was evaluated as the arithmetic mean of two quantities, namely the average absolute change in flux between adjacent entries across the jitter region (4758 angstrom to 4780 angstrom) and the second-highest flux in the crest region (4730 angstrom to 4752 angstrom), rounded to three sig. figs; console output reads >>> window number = 1.76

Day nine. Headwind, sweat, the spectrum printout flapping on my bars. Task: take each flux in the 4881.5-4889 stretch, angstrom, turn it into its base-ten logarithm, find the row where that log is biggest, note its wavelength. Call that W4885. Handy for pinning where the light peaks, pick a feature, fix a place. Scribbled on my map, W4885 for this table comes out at 4888.77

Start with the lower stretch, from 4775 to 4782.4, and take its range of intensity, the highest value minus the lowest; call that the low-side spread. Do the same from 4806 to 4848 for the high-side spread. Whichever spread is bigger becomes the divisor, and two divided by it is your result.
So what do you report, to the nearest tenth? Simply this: 2.0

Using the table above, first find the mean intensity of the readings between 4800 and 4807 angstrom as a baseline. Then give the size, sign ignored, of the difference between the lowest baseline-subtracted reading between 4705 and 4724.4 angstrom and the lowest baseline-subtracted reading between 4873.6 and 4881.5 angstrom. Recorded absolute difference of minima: 0.25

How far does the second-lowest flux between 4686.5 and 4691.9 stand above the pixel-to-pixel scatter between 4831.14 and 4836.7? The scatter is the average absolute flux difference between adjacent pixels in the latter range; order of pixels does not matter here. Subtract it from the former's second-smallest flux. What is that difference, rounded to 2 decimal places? 2.42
